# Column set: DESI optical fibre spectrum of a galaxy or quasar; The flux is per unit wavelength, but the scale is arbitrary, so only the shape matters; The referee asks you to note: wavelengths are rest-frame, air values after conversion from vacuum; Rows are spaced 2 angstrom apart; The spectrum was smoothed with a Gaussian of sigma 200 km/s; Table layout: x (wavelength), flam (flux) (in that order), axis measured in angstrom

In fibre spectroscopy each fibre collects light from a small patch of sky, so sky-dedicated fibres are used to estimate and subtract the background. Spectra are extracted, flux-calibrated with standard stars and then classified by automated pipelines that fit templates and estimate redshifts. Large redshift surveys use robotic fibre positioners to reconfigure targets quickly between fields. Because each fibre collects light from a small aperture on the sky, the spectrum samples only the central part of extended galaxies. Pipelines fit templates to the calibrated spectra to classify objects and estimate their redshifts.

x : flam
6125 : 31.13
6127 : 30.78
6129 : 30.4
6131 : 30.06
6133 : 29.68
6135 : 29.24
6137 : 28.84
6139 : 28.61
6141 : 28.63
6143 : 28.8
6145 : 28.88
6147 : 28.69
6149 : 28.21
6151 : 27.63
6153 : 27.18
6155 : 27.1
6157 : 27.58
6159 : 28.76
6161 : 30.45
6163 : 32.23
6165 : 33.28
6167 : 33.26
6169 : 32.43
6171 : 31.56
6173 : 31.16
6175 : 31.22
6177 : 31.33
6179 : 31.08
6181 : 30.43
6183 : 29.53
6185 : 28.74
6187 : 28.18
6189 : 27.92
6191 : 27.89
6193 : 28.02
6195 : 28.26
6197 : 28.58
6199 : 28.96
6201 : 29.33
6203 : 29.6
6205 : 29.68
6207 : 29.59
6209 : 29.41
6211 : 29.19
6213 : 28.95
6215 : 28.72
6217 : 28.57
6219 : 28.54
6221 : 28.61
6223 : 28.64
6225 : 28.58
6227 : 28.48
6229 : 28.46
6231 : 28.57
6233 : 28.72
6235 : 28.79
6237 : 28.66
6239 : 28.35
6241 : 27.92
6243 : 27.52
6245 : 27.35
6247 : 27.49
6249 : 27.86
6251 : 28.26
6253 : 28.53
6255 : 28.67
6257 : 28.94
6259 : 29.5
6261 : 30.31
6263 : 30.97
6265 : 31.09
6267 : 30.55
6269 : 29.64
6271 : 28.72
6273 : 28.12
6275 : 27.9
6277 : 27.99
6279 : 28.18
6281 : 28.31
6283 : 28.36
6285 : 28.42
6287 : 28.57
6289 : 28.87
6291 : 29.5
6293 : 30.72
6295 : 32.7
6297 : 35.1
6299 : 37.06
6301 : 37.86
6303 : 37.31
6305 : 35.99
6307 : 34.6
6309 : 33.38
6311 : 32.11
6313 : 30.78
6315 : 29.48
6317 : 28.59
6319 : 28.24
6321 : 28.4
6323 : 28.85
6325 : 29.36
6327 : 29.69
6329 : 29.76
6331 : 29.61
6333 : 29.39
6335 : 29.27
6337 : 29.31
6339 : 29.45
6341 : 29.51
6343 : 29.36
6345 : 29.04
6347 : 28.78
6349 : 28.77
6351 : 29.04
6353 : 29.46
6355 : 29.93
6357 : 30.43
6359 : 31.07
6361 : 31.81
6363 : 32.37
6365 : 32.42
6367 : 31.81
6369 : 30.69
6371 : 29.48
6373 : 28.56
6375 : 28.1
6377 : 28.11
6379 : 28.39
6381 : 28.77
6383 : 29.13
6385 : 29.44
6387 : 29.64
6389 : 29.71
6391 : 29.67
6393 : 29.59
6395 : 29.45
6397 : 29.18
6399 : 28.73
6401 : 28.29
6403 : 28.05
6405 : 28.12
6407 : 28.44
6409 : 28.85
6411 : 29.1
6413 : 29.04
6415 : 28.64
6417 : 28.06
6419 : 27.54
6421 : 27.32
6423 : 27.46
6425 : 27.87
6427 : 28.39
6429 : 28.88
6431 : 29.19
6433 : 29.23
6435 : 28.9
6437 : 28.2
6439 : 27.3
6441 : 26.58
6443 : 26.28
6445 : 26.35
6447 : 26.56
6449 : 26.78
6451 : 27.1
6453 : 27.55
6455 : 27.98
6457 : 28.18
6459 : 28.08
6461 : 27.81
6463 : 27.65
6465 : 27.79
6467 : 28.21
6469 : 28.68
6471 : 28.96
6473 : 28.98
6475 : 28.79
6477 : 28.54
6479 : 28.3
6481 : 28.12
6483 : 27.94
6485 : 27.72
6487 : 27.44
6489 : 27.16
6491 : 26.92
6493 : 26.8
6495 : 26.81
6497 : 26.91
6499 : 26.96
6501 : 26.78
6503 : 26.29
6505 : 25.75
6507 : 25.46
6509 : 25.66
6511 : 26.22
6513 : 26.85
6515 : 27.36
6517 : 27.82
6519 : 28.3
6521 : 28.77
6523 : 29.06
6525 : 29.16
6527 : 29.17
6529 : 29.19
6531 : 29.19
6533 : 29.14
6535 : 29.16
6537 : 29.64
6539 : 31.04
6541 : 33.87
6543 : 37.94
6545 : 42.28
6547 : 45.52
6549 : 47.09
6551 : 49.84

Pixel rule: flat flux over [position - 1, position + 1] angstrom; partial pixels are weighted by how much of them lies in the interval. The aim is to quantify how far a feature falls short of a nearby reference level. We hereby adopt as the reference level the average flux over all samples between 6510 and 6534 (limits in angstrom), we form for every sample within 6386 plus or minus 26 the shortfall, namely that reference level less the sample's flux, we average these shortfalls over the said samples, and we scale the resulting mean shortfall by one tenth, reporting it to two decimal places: -0.11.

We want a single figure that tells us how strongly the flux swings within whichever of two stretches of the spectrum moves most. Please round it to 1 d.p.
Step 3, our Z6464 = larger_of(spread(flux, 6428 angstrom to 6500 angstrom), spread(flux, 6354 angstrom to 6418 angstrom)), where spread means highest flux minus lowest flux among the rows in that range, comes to 4.4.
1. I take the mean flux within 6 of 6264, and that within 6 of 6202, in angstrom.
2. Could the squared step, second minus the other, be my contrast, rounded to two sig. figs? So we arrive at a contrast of 1.1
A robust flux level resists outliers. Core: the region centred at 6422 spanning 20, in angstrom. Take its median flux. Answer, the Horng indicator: 28.2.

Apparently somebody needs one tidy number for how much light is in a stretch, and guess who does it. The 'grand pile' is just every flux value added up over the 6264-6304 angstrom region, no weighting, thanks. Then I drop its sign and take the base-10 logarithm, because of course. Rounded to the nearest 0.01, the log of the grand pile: 2.79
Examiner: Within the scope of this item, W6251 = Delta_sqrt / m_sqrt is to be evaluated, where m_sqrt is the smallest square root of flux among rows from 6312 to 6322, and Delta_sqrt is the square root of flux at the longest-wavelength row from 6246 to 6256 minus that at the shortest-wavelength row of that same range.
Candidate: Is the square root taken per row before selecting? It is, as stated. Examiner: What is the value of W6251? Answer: 0.021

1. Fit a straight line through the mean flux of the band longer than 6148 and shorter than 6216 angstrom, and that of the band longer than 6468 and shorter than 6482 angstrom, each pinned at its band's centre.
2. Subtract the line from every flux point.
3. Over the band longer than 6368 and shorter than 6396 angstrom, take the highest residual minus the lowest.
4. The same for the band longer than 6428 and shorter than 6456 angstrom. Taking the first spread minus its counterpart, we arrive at -0.3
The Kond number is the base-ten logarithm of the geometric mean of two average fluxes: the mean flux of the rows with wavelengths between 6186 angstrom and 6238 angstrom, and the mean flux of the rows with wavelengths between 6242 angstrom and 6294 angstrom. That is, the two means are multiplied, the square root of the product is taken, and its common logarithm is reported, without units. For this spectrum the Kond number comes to 1.46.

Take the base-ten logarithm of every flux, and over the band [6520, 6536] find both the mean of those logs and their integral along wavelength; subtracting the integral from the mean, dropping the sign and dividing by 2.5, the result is 9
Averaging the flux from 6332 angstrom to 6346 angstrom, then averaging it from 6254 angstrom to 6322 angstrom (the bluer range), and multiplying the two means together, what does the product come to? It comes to 901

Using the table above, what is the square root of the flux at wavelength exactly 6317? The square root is 5.35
